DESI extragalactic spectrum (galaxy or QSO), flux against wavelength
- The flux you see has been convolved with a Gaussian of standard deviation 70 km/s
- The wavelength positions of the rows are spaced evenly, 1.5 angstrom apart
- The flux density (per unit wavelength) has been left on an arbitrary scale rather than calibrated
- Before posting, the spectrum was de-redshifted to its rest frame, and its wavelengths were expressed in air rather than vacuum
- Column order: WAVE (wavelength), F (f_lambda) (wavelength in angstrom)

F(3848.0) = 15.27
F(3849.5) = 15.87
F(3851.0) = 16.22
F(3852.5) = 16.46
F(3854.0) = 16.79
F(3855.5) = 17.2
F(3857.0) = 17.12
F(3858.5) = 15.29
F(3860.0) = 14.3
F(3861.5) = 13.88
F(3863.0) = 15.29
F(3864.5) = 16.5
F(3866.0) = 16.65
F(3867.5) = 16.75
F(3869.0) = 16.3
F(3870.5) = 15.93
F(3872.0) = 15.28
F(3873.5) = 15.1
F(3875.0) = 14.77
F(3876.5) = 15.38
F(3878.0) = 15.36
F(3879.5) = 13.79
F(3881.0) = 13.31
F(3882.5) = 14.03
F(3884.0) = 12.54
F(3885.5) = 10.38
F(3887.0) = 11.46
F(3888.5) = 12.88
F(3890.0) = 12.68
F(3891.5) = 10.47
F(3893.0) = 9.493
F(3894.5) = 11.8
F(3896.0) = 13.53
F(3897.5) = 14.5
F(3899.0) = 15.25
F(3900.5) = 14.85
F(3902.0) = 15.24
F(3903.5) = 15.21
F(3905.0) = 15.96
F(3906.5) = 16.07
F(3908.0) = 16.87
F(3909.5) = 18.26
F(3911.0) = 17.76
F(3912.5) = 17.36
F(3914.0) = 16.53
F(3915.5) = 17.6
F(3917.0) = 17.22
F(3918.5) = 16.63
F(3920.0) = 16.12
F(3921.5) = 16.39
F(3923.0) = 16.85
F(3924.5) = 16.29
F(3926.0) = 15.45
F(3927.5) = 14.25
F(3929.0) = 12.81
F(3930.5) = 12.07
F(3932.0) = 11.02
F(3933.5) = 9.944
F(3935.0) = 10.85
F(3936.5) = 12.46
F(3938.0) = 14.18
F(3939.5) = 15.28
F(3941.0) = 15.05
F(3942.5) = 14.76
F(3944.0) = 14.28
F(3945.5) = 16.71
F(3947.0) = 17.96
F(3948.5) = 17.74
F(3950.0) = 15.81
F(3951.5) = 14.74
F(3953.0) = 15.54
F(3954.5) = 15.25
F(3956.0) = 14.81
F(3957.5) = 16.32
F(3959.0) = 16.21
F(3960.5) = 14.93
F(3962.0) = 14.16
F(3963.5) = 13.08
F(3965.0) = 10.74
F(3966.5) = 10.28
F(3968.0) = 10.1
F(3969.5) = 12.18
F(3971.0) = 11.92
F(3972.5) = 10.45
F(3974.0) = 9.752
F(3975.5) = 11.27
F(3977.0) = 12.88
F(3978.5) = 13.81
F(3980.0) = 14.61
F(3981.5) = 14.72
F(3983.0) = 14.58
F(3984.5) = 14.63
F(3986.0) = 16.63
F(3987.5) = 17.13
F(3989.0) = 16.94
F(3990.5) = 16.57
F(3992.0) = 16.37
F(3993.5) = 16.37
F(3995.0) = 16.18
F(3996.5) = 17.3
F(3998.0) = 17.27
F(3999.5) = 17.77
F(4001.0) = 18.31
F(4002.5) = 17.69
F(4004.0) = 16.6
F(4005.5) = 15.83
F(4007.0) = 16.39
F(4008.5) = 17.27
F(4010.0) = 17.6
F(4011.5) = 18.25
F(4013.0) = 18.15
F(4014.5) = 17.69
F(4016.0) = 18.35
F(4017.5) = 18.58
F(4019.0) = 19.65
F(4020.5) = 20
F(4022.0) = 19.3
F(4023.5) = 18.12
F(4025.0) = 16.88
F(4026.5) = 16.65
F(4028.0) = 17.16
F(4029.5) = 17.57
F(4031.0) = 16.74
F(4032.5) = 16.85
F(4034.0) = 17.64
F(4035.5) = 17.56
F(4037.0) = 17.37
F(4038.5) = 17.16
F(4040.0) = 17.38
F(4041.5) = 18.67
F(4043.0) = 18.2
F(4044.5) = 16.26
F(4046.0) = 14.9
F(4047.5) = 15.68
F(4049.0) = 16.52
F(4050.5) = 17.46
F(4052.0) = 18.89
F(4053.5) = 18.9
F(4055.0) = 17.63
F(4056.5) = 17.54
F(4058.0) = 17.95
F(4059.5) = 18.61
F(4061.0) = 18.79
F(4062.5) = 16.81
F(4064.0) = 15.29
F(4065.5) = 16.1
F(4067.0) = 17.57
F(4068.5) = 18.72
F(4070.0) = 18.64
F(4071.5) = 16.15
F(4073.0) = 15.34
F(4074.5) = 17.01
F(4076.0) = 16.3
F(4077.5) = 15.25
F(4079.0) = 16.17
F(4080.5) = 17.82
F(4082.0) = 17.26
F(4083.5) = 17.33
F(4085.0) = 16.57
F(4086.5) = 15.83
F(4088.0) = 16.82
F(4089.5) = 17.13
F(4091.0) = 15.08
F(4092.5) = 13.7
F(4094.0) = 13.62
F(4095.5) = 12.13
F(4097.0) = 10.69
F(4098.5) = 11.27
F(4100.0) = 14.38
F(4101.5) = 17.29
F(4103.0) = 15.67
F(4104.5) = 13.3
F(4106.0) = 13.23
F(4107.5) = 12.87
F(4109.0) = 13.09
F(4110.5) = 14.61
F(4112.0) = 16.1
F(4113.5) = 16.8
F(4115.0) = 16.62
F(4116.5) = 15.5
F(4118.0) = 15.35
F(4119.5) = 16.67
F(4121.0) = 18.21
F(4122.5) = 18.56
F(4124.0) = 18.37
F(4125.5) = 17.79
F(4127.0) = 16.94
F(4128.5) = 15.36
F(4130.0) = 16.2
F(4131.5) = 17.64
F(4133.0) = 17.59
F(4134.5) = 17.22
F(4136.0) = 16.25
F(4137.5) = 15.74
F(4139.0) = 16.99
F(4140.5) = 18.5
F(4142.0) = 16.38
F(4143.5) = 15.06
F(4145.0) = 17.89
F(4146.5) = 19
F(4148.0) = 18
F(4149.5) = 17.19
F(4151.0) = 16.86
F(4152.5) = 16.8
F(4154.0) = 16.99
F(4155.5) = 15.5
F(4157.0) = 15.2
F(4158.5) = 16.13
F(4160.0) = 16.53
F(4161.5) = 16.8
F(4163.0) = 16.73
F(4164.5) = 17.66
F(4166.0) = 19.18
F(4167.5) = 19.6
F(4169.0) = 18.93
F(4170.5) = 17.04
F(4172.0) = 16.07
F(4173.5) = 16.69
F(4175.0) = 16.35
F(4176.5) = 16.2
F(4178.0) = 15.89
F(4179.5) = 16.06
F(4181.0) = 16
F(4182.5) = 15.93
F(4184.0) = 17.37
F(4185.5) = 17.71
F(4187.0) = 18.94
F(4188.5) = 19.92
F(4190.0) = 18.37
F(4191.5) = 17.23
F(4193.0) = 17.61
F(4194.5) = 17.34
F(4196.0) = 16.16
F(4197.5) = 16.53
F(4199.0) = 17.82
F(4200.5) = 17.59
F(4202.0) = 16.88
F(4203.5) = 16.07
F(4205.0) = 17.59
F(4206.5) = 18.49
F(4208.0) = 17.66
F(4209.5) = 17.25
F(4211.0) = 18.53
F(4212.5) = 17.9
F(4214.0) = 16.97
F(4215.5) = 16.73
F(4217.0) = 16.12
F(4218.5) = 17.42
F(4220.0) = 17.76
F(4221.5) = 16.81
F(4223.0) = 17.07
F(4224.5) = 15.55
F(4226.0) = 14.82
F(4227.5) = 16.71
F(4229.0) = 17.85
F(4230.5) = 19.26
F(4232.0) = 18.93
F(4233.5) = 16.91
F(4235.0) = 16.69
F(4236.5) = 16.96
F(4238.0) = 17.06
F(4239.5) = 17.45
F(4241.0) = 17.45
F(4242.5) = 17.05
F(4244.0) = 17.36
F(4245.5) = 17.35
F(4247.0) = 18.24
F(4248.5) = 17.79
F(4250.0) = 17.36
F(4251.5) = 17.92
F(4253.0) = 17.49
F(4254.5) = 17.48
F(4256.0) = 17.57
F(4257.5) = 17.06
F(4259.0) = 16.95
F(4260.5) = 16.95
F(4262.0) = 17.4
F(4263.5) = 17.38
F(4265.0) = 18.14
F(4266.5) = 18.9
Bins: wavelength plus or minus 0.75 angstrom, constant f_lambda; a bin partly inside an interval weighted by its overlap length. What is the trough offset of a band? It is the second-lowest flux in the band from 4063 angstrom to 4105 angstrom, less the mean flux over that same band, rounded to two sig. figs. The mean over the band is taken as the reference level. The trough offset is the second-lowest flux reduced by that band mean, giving -4.4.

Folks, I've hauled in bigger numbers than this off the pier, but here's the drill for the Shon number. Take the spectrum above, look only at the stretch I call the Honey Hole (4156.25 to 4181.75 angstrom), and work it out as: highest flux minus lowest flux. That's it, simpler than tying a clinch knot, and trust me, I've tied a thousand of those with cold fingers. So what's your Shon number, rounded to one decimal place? 4.4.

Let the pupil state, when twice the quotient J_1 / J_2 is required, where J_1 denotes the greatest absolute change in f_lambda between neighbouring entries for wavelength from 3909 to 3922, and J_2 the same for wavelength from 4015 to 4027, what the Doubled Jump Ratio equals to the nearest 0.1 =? 1.7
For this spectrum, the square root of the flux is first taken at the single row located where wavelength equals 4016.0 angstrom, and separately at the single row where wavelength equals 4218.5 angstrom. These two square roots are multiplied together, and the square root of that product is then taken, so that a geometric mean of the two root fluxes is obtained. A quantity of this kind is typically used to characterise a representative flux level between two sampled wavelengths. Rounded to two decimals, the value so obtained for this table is 4.23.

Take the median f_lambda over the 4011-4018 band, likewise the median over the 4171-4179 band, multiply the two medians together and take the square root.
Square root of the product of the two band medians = 17.2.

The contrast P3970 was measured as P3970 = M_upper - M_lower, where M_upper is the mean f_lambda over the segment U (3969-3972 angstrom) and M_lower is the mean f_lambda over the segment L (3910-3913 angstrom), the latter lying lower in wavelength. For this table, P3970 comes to -6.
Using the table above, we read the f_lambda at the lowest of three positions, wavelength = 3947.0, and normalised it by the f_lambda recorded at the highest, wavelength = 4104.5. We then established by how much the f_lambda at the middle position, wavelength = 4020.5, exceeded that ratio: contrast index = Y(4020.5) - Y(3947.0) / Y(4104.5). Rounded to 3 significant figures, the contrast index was 18.6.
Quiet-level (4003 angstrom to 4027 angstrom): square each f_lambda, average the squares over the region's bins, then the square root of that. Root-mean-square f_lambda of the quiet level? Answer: 17.9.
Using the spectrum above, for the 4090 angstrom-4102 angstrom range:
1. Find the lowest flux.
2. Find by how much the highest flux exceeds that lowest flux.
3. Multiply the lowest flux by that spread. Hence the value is 71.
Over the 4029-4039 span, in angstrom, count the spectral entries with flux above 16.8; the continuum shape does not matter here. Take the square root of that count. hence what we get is 2.4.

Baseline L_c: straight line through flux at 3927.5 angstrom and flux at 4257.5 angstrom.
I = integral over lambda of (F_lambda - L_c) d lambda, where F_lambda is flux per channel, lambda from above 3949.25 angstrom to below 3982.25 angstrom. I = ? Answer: -41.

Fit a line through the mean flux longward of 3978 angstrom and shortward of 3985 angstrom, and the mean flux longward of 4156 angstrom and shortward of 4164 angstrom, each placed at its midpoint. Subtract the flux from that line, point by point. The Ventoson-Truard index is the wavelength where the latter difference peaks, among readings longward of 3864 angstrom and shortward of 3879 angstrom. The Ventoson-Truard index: 3875.0 angstrom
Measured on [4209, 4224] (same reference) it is 4217.0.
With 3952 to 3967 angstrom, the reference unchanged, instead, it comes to 3966.5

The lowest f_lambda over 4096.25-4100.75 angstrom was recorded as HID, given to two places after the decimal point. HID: 10.69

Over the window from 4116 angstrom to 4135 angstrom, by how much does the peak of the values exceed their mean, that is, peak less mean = 1.5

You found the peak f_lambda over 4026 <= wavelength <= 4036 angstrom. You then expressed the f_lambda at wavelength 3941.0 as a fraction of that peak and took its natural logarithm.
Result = -0.16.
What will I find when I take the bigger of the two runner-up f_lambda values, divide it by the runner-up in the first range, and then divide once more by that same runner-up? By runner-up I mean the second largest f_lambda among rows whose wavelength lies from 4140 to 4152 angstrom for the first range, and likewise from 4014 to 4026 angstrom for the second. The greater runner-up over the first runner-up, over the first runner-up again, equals 0.057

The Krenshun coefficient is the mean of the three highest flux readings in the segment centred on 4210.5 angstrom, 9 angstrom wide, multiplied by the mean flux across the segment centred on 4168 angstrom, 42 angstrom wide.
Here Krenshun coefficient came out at 313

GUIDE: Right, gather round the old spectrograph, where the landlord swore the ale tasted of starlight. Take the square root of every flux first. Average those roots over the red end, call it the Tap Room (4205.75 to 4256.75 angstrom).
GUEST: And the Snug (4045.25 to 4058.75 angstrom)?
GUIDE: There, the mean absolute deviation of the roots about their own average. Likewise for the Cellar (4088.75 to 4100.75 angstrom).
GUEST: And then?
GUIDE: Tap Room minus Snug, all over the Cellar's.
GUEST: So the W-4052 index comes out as 18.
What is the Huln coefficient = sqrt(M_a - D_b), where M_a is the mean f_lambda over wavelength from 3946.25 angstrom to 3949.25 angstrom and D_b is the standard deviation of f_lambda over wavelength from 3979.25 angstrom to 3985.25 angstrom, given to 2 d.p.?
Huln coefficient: 4.22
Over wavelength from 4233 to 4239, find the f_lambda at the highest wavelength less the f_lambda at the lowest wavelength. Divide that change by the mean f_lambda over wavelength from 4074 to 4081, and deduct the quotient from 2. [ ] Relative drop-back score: 1.99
